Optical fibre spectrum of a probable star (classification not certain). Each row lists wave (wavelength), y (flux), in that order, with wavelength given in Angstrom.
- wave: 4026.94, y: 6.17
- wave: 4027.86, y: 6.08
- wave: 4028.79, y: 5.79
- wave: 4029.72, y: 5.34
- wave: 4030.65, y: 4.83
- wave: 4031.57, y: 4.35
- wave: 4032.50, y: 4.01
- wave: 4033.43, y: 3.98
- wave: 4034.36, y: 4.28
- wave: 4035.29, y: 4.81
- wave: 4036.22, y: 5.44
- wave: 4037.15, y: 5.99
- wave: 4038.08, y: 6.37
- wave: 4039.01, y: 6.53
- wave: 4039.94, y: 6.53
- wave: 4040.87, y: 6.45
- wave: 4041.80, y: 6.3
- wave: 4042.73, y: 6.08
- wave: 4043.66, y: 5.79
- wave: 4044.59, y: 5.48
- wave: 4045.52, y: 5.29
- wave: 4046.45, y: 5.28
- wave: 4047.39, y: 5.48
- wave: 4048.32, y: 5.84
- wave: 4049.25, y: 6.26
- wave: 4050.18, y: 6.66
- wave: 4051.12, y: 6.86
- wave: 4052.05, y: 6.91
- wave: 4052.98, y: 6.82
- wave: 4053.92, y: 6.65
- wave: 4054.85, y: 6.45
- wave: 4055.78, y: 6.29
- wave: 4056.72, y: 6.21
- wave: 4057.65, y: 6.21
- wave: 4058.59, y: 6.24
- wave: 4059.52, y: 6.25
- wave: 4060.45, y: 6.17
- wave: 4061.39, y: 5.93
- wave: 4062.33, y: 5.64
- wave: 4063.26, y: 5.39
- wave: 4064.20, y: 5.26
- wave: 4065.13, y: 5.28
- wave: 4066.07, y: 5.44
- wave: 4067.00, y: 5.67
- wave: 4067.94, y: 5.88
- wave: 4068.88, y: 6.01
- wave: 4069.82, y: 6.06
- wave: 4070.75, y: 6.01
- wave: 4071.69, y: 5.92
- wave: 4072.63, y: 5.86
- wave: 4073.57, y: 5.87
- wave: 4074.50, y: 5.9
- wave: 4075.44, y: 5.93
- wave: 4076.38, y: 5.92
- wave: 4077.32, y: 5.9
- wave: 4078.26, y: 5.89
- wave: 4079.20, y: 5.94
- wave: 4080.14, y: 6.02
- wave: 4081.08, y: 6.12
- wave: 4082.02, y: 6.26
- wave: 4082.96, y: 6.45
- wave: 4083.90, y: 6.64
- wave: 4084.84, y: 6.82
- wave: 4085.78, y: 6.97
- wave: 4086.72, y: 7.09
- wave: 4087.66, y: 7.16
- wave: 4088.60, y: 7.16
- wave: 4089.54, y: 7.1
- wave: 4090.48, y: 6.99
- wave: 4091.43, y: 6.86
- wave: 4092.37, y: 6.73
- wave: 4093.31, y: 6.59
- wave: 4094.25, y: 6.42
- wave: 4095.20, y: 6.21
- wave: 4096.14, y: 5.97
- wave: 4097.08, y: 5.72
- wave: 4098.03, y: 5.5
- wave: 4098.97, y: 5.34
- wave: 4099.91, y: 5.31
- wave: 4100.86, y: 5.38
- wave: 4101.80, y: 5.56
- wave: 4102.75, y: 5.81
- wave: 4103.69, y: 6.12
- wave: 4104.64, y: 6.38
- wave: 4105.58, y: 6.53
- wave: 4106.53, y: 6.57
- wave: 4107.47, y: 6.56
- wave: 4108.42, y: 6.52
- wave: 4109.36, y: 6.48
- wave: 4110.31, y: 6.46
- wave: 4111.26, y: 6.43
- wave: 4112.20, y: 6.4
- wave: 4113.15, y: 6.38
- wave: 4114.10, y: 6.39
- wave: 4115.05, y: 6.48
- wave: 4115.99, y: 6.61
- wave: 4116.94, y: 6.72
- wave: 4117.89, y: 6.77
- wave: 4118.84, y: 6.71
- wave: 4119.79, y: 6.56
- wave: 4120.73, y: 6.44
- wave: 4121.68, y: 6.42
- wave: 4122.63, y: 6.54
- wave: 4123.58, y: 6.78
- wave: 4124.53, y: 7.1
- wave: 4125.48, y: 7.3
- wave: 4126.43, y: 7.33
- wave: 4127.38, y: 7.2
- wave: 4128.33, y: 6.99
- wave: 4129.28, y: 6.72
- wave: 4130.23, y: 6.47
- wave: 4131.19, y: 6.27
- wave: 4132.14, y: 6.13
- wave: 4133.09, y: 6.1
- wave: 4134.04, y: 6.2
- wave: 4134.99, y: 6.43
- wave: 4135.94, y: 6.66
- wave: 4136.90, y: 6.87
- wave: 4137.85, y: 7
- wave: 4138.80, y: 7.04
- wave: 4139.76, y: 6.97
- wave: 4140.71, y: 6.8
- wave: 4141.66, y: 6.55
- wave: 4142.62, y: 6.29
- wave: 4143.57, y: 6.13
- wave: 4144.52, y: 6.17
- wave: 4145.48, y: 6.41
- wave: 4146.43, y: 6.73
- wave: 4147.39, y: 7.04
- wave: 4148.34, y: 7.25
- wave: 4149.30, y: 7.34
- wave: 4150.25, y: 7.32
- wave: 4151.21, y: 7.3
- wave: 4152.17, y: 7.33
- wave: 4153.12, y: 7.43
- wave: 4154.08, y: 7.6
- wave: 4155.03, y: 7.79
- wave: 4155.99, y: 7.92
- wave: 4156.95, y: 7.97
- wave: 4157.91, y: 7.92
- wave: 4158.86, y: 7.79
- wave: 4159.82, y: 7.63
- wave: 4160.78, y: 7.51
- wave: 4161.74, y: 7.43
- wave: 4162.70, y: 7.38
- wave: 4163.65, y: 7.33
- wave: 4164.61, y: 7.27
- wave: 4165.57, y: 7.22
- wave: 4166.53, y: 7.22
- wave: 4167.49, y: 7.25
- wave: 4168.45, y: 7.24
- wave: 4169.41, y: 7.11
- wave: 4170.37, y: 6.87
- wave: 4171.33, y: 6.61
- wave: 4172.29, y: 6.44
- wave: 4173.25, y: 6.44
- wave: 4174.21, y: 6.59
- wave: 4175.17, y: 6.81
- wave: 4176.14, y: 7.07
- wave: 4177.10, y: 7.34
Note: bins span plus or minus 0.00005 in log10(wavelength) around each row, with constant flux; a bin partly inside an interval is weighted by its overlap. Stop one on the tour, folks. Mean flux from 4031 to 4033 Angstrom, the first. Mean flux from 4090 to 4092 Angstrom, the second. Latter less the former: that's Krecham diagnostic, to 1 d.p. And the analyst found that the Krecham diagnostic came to 2.7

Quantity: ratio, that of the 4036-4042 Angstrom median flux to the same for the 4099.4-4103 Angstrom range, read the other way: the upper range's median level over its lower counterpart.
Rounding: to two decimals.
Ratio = 0.86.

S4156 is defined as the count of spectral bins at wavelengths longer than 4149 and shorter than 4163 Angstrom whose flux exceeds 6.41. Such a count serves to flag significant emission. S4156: 15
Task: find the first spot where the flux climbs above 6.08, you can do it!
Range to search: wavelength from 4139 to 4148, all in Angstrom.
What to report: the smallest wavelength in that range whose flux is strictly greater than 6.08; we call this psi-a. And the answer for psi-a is 4139.76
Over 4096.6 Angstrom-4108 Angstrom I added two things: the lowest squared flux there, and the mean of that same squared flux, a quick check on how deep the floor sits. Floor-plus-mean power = 63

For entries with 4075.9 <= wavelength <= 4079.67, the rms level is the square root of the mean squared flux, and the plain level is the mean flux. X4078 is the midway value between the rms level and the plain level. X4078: 5.9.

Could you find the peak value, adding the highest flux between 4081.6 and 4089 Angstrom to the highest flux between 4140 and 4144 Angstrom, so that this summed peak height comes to 14.0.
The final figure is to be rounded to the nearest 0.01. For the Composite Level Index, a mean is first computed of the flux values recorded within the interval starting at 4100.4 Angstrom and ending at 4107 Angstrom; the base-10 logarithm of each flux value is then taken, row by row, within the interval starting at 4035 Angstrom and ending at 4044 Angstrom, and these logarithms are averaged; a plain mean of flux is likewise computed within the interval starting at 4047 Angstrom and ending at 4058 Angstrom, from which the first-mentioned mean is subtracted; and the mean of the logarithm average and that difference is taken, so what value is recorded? 0.56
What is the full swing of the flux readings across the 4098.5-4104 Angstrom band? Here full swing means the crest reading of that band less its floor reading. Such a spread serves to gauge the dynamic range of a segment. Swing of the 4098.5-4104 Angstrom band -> 0.8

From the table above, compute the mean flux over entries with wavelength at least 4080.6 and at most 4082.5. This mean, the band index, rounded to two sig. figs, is 6.2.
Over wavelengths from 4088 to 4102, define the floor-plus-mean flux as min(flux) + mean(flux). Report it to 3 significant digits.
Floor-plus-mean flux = 11.5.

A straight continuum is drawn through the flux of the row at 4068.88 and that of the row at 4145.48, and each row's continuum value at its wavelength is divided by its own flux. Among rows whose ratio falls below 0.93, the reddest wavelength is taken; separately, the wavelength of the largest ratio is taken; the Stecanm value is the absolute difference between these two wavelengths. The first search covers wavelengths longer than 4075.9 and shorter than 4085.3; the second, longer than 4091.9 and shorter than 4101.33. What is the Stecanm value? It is 15.1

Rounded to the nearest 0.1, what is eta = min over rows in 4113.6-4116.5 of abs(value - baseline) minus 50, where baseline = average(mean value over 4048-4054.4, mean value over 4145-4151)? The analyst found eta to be -49.8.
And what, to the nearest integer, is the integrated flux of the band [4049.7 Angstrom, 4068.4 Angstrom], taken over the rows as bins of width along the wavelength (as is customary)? 114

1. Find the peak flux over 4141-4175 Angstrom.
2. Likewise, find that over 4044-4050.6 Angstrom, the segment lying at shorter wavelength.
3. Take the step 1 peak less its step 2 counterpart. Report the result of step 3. 1.3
